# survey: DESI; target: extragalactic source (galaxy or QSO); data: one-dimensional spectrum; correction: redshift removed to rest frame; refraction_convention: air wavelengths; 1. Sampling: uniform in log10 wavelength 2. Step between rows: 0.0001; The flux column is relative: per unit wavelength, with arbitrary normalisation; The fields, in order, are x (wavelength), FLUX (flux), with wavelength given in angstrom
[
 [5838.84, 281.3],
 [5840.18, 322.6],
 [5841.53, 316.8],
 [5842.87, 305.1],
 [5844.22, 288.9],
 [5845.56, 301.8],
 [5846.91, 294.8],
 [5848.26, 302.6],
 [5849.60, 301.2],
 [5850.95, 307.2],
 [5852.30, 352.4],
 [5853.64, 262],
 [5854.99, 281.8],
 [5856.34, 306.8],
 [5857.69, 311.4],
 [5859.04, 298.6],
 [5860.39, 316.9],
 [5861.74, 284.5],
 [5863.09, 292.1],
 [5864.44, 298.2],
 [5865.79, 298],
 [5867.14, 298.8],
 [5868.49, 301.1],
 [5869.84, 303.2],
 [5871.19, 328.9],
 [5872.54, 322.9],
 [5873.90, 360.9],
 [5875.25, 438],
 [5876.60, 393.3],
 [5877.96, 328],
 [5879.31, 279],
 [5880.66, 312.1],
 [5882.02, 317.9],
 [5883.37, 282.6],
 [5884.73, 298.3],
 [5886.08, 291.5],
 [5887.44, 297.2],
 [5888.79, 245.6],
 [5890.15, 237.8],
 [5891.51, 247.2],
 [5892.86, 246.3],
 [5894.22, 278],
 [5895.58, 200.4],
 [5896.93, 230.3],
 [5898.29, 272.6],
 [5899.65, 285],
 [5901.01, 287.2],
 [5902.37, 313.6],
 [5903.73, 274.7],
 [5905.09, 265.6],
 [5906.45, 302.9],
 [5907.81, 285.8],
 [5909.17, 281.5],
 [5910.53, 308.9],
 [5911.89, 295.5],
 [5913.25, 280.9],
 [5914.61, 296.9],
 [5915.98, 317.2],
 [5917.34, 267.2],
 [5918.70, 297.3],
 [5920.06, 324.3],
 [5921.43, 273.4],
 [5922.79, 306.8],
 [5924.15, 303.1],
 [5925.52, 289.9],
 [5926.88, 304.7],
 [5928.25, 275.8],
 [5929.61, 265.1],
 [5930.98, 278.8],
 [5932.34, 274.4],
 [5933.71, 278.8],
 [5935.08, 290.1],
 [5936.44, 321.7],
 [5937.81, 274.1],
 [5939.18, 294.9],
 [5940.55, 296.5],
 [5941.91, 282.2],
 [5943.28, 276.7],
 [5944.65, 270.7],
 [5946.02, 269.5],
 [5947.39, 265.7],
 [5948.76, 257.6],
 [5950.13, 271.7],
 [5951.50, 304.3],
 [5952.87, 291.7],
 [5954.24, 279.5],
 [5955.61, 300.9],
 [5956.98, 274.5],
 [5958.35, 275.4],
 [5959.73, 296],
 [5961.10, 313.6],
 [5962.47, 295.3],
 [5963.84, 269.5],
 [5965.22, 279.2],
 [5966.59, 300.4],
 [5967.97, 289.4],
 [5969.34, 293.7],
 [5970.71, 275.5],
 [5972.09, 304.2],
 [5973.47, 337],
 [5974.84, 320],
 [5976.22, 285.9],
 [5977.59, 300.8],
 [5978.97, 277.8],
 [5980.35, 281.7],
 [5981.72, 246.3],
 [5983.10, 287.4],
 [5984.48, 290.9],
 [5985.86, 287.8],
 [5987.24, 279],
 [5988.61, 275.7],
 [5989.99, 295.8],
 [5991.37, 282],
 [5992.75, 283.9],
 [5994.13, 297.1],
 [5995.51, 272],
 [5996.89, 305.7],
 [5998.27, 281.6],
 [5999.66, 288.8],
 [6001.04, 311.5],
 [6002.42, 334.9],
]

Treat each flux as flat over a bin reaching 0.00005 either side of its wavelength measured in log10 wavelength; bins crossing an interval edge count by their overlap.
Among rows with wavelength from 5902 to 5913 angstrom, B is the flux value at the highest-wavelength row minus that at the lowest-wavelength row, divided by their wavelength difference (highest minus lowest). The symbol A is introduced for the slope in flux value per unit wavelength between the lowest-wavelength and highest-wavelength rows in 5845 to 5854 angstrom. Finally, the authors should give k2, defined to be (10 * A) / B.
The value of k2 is 26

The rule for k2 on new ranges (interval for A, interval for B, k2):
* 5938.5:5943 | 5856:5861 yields -19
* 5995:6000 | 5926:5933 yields -7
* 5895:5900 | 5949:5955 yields 110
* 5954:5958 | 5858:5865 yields 246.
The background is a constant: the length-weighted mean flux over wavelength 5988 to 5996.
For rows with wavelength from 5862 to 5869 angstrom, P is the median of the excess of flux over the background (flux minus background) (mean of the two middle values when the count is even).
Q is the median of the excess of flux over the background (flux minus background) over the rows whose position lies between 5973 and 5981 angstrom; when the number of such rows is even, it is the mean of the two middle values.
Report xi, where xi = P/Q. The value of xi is 1.6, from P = 13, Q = 9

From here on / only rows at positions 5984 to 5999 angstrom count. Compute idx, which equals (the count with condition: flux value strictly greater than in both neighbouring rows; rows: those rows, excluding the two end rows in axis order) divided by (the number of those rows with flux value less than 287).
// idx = 0.5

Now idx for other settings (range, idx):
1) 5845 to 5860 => 1.5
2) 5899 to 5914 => 0.5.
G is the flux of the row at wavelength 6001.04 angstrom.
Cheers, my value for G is 311.5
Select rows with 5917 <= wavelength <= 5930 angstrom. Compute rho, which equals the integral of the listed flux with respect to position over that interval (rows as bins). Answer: 3797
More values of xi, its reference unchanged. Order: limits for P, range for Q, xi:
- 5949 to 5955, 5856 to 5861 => 0.0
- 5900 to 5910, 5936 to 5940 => 0.1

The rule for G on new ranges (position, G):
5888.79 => 245.6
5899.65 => 285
